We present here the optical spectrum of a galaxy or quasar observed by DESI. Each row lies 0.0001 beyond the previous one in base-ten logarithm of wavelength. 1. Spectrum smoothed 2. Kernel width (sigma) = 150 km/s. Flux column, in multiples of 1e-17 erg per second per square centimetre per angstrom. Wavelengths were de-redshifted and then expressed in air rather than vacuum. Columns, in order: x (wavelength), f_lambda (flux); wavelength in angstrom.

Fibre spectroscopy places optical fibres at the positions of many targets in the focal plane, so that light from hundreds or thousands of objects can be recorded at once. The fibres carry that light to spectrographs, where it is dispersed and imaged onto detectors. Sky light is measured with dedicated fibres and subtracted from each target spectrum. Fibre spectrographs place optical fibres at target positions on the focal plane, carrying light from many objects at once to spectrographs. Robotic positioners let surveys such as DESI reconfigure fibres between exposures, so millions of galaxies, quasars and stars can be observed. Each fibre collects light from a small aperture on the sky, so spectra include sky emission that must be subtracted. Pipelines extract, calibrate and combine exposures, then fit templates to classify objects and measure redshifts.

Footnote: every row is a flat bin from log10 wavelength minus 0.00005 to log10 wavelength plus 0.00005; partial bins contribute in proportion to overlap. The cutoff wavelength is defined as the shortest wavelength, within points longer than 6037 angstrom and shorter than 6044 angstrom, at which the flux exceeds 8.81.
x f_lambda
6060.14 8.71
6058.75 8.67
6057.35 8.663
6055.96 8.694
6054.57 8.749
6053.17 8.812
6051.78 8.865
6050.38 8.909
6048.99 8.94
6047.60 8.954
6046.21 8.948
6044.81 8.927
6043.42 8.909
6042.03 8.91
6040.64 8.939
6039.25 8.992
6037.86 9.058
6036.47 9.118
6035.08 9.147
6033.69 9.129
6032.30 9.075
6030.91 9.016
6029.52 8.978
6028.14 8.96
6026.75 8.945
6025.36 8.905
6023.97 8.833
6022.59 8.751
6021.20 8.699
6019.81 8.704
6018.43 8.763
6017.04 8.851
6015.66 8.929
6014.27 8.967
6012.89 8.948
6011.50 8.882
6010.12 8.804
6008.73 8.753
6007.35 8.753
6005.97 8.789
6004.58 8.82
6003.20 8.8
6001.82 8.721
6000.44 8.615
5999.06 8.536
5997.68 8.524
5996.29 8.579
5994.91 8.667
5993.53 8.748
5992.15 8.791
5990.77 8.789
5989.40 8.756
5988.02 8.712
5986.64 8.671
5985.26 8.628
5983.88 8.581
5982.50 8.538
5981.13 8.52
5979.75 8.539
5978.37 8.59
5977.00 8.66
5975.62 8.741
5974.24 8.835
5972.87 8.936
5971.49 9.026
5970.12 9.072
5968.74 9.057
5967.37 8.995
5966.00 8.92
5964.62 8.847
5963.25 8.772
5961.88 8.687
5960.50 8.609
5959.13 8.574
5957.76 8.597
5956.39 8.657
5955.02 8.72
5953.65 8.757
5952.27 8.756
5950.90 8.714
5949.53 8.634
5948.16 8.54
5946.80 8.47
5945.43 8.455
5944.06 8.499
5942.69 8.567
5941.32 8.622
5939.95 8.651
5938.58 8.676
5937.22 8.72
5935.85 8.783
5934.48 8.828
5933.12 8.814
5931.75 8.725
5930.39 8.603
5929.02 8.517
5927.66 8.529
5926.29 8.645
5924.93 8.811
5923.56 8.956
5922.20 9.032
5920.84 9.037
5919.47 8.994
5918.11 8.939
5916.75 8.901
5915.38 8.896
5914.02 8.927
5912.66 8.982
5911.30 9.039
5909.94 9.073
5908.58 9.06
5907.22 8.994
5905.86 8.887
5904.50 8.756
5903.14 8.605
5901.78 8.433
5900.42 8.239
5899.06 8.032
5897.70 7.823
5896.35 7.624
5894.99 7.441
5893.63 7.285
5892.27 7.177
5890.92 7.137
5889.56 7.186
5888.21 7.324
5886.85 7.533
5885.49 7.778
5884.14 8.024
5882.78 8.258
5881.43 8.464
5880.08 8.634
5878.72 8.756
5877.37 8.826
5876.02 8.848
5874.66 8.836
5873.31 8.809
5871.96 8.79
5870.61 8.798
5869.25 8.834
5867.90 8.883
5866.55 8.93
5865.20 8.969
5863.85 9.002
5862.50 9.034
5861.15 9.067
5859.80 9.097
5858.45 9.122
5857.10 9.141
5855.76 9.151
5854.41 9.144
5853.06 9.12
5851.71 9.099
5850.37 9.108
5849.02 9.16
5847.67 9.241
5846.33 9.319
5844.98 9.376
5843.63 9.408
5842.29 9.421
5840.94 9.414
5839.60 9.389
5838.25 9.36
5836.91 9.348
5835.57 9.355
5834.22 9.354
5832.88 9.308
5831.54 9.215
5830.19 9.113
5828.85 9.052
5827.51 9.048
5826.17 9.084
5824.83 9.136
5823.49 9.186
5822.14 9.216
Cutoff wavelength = 6037.86 angstrom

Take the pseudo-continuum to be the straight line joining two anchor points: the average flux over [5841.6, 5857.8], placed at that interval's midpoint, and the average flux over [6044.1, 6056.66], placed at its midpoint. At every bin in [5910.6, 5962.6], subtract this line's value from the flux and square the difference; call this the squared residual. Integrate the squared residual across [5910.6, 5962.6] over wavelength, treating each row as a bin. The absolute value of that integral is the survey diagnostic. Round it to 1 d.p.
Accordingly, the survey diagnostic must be 7.1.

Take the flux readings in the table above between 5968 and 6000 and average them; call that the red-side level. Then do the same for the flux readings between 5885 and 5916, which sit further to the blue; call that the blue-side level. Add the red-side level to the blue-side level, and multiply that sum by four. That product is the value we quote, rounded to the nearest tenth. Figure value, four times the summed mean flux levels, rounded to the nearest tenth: 67.6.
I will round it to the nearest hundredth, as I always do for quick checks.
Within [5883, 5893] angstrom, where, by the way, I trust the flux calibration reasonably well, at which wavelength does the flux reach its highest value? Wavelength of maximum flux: 5884.14 angstrom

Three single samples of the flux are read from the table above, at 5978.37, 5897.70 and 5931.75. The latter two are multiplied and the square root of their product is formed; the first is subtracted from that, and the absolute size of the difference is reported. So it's 0.33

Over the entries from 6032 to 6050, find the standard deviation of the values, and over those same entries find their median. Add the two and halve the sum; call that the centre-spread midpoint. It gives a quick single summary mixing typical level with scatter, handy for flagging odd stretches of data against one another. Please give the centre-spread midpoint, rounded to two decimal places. 4.52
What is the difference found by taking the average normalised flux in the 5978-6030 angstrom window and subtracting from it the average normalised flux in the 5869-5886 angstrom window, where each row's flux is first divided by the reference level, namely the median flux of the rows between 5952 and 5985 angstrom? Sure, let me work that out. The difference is 0.02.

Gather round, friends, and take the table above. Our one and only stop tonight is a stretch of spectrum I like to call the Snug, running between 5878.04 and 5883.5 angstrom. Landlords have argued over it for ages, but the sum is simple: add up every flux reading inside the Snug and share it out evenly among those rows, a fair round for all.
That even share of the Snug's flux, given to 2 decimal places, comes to 8.53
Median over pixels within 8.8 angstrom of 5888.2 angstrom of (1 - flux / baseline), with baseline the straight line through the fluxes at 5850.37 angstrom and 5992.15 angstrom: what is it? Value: 0.165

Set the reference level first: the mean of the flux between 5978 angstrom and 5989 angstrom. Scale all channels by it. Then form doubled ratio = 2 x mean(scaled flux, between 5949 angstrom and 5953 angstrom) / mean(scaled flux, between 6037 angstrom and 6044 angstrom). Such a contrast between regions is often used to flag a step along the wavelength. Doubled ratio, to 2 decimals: 1.94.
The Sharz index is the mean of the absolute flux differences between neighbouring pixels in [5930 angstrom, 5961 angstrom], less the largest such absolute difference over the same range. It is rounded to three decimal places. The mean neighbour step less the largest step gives -0.071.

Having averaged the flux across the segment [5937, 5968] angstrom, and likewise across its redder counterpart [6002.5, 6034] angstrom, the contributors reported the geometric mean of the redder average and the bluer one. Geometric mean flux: 8.77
